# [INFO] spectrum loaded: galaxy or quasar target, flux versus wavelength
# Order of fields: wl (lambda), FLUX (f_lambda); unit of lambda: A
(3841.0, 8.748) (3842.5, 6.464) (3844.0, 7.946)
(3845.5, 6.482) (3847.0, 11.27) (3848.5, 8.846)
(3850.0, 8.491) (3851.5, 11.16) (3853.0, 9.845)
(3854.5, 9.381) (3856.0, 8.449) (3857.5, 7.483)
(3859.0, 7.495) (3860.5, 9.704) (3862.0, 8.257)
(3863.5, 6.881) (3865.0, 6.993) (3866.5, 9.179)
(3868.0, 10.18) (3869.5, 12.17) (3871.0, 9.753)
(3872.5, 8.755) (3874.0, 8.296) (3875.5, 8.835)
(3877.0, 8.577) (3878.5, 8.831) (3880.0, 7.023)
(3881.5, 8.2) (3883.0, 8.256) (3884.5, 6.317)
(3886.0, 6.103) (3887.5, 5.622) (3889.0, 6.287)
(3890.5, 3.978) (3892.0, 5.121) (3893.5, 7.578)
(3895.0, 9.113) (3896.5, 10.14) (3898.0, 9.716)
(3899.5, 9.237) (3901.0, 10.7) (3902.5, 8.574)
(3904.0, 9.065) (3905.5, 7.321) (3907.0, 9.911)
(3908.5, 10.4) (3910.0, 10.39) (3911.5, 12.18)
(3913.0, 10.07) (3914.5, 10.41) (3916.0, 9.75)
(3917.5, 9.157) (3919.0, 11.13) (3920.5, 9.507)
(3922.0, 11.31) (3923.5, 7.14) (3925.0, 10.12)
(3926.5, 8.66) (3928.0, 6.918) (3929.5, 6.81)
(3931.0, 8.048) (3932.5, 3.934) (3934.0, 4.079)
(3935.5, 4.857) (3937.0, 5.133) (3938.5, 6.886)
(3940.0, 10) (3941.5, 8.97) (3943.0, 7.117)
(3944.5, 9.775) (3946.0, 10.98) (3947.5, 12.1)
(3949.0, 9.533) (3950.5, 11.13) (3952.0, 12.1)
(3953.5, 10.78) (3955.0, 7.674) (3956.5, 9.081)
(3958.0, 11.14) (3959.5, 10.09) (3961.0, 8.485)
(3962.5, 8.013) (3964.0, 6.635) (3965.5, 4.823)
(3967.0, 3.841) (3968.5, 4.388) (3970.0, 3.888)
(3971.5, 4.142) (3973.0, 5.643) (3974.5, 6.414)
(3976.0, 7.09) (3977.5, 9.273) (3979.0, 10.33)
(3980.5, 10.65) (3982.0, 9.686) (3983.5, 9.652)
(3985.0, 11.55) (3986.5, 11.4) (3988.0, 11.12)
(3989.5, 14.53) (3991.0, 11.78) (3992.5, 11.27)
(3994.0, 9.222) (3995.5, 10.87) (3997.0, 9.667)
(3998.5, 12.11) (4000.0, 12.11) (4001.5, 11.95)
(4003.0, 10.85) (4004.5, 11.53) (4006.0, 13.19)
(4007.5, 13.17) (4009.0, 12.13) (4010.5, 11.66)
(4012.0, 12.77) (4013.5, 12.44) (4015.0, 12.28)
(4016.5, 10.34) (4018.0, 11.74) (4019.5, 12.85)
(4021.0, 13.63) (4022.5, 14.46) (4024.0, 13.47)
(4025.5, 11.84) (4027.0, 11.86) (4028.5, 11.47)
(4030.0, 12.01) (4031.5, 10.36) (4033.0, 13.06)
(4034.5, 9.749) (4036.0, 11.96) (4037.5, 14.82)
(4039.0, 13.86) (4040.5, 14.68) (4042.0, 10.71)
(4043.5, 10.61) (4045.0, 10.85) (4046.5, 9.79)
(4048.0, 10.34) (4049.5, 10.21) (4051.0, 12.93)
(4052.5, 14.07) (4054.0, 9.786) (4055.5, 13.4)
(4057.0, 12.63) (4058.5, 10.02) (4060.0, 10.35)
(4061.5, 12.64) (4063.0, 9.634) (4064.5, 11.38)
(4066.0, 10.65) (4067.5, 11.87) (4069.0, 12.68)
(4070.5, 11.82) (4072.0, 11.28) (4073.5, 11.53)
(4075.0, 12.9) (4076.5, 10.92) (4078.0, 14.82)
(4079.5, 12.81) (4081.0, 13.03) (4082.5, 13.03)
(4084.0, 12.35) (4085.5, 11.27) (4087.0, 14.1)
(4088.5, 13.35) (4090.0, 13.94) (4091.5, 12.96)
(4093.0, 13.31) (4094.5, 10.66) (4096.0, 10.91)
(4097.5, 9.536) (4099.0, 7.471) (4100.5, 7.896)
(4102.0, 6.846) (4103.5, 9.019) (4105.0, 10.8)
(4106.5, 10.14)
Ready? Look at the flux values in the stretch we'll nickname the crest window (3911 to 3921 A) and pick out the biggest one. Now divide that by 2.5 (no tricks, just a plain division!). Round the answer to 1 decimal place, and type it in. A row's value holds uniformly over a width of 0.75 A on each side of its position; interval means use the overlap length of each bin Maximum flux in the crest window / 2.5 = 4.9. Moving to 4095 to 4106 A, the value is 4.4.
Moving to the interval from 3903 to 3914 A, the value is 4.9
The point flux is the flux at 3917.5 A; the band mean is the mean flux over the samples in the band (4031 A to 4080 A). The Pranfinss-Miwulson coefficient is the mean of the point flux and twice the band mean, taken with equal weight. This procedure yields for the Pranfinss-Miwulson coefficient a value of 16.4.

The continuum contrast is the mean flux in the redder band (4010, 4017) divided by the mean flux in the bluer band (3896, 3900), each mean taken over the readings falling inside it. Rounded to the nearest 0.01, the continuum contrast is 1.23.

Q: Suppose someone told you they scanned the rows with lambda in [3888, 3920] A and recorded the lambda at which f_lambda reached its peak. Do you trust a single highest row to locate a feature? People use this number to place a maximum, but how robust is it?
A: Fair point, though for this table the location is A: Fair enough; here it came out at 3911.5 A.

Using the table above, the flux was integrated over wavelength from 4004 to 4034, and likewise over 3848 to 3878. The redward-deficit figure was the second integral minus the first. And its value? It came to -101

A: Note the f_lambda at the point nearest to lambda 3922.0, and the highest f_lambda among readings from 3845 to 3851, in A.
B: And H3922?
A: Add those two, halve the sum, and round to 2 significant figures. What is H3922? 11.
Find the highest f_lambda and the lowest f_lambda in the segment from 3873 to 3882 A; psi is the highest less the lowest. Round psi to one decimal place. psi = 1.8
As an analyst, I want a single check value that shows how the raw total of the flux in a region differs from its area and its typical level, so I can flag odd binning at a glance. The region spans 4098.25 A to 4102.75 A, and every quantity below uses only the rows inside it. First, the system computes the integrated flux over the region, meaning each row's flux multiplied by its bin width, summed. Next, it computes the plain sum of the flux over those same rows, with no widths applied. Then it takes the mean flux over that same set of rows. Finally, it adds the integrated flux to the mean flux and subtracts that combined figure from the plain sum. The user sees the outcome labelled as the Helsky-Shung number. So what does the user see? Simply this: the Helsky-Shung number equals -19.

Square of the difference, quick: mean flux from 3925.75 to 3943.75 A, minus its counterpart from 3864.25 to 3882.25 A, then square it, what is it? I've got 4.5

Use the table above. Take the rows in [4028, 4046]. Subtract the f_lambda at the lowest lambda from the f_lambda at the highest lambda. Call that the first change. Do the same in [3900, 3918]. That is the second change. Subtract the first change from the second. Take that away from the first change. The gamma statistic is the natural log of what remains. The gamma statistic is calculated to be -1.2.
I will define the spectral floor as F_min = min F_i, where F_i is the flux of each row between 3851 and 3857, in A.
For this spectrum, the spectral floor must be 8.449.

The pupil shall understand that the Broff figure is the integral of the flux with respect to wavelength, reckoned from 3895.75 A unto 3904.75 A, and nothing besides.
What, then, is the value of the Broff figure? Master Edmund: 86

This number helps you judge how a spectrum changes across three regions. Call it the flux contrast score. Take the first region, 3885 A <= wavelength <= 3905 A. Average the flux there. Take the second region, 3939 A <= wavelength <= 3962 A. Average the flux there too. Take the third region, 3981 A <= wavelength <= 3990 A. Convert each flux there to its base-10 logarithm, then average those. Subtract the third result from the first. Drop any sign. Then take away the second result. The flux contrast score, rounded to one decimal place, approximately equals -3.2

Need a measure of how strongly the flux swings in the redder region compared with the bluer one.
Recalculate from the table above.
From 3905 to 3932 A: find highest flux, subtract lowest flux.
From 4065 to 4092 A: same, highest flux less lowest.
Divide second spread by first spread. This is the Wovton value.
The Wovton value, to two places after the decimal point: 0.78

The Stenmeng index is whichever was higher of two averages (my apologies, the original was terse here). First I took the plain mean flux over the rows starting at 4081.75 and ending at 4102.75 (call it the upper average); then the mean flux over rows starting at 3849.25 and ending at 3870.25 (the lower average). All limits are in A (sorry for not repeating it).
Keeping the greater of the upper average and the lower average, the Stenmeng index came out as 11.3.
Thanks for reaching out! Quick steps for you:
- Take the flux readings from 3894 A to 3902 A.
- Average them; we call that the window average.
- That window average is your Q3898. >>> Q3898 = 10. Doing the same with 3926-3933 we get 7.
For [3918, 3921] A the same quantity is 10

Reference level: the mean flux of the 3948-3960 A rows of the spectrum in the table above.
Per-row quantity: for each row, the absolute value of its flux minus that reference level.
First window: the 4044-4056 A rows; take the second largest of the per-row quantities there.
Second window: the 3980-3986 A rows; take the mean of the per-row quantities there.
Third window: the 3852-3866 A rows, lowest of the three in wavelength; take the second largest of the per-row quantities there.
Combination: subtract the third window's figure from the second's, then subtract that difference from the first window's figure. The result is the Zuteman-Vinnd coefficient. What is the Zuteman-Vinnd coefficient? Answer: 5.7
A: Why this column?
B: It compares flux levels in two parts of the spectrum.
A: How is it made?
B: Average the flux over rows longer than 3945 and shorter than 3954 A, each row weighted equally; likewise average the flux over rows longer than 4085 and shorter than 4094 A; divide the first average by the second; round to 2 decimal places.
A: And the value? 0.84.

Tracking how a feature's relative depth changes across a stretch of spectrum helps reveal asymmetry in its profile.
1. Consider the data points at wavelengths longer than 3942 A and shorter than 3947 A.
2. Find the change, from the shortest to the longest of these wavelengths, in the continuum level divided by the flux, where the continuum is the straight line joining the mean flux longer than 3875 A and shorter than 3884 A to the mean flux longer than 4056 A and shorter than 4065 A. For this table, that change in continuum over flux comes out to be -0.45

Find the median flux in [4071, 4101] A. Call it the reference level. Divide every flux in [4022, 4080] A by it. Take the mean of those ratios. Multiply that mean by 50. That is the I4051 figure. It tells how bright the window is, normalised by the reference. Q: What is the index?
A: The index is 47.3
